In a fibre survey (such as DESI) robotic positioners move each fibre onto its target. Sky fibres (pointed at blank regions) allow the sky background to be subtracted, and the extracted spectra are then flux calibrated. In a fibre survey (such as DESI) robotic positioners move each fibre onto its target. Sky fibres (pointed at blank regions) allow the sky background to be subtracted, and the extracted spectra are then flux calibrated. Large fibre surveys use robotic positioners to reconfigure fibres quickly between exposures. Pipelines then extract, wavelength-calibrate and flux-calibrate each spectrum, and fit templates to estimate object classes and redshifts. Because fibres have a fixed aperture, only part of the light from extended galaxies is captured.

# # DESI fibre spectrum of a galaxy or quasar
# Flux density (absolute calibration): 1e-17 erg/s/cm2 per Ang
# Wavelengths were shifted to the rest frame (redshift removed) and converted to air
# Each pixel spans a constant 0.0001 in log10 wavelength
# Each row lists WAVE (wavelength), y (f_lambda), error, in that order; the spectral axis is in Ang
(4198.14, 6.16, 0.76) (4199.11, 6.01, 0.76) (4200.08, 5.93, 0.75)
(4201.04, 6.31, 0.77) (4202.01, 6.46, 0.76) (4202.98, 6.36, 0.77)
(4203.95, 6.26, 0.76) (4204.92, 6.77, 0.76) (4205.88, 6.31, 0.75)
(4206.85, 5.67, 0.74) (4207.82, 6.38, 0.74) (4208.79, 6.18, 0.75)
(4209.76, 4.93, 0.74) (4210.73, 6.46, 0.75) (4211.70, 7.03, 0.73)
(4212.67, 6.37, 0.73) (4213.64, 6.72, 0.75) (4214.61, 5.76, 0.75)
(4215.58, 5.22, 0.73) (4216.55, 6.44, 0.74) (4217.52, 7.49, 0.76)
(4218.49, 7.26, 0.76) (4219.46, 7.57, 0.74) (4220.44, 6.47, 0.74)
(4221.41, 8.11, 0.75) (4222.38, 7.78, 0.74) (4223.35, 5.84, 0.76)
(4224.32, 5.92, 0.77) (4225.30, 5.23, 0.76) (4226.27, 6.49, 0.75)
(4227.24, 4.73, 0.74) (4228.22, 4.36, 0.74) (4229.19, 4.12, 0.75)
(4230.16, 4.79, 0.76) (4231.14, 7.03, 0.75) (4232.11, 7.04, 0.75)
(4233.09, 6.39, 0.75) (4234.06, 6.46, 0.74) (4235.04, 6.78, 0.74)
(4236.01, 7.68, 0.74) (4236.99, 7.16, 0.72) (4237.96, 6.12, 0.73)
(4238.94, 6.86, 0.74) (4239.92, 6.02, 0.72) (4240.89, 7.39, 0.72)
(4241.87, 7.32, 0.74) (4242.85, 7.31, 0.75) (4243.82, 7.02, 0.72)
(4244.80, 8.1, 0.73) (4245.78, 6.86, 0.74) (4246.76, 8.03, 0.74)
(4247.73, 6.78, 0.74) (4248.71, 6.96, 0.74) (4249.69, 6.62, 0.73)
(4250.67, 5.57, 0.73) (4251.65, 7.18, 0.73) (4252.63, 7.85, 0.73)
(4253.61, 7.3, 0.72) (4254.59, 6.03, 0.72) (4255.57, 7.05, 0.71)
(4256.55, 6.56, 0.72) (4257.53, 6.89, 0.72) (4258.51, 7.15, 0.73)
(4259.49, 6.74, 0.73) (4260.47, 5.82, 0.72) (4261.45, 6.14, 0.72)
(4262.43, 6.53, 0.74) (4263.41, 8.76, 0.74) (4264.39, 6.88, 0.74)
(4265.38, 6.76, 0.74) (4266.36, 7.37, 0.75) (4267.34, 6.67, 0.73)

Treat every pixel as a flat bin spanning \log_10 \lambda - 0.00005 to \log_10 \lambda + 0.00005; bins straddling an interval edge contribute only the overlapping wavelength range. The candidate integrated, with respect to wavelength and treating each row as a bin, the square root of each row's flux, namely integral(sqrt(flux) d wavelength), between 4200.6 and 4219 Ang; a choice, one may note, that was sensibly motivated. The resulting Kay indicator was 46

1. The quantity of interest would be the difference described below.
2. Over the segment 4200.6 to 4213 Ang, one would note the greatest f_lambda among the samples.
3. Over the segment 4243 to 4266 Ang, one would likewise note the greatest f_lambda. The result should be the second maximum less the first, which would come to 1.7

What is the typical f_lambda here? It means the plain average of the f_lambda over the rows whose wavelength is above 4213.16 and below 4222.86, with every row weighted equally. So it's 6.88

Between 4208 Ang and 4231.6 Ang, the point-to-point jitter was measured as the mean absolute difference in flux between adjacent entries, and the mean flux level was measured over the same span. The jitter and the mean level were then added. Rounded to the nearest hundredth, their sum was 7.09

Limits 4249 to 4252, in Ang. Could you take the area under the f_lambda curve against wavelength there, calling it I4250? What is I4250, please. 19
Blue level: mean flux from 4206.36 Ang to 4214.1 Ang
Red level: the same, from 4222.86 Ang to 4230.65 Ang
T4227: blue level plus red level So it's 11.4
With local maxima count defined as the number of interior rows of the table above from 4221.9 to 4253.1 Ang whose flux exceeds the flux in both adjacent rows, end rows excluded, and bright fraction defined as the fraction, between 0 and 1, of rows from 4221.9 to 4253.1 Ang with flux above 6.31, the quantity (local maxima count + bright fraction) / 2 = 4.8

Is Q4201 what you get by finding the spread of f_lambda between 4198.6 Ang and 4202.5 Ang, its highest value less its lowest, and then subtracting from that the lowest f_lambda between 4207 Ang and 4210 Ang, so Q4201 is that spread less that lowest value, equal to -4.4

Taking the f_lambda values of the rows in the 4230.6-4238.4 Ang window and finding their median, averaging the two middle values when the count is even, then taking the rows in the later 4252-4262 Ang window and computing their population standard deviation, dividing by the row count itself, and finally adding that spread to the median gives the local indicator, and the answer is 7.50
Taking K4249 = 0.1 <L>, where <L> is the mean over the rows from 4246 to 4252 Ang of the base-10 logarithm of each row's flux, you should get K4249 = 0.083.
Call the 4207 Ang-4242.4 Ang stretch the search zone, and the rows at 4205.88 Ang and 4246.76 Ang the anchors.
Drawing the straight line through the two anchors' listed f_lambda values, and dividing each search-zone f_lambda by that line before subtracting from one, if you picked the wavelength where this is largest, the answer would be 4229.19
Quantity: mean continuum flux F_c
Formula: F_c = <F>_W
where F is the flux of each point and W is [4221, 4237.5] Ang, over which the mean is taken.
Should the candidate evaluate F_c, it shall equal 6.2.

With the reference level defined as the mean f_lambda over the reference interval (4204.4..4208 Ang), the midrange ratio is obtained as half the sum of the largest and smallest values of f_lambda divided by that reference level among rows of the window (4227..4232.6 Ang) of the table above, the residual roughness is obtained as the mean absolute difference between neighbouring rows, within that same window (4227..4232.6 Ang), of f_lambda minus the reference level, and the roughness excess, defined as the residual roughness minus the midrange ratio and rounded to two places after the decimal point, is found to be -0.18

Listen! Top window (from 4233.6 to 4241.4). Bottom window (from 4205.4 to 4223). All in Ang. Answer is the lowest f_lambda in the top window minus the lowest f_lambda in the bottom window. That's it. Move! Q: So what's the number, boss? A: 1.1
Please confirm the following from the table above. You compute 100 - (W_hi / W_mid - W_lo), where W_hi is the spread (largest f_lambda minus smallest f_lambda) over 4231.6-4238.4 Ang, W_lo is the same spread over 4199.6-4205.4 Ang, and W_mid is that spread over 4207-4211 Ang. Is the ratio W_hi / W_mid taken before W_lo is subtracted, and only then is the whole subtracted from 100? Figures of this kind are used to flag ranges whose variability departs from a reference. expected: 100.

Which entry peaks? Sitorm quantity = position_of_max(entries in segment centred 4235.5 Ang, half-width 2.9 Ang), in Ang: 4236.01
